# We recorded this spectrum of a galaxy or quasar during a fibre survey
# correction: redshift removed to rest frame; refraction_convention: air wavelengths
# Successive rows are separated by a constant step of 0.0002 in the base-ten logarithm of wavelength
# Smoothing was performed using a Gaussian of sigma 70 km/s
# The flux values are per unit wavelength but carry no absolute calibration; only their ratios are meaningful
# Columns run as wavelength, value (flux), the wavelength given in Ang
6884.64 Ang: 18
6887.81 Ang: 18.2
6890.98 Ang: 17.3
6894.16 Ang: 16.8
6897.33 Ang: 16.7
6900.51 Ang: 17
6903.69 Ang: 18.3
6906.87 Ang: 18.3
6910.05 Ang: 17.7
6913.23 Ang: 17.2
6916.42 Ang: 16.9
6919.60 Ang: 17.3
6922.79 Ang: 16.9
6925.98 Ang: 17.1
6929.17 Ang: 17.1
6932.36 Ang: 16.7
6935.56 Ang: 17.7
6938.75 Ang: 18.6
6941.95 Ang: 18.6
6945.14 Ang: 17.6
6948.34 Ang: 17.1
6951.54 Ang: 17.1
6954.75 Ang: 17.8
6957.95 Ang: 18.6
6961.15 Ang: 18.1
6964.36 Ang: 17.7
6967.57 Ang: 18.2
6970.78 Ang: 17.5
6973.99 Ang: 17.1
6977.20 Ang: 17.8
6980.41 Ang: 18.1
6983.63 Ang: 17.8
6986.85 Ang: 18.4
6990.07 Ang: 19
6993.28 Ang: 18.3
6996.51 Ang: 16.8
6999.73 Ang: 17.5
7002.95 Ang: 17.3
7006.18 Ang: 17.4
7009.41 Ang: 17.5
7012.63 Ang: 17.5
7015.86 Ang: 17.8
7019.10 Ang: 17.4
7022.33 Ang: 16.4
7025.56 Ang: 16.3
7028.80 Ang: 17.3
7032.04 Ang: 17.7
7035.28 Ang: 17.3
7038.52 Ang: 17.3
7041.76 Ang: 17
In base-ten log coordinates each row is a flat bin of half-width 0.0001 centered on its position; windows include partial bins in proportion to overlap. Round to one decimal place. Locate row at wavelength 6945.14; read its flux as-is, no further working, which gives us 17.6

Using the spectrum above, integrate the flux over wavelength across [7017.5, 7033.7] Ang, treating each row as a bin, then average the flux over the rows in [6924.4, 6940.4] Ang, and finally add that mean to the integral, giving 293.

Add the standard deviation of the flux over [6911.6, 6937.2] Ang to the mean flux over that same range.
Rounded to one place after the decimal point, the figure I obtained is 17.4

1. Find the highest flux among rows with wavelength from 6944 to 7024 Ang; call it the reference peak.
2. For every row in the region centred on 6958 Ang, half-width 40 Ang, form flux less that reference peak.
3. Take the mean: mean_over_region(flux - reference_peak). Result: -1.28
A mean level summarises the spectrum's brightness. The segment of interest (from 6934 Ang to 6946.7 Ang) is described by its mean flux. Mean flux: 18.1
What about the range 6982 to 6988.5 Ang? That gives 18.1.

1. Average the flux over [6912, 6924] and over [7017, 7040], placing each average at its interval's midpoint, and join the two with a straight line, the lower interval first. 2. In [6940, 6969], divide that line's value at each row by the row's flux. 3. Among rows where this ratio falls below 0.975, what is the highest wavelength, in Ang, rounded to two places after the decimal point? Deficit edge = 6967.57 Ang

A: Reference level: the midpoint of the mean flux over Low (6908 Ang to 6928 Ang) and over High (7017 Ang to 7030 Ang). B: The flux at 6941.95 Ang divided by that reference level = 1.09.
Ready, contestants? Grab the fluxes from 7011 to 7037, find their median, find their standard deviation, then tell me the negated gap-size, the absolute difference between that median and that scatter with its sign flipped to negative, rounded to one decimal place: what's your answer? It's -16.8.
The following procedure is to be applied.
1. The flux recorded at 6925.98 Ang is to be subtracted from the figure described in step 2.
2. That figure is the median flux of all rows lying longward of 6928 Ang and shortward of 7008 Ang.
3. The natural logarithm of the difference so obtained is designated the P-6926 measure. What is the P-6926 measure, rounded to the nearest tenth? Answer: -0.5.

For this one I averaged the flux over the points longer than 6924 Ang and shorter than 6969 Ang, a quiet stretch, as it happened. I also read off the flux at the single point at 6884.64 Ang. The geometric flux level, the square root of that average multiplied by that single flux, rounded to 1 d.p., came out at 17.9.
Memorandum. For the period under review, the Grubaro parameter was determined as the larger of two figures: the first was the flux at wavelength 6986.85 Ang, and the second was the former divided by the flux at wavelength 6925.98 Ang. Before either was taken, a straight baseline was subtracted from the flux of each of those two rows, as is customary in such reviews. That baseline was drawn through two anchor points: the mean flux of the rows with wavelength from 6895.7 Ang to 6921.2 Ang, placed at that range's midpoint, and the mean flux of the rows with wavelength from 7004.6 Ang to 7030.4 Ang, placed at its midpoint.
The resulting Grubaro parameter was 1.1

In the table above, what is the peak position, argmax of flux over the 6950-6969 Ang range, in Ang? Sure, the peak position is 6957.95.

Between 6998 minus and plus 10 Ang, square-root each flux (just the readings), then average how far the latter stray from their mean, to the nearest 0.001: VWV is 0.073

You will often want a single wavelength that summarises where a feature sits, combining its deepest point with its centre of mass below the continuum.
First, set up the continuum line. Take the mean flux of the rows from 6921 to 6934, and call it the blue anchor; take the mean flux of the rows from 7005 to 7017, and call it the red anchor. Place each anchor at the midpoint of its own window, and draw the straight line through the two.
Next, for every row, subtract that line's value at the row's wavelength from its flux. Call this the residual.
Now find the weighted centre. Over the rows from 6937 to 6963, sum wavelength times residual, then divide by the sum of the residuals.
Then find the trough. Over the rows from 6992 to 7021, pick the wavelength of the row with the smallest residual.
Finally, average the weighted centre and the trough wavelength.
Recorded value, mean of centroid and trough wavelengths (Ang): 6972.6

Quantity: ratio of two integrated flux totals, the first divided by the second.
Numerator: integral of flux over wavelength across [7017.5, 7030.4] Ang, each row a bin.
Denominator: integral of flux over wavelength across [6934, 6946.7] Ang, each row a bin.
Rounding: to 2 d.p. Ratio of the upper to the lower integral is 0.94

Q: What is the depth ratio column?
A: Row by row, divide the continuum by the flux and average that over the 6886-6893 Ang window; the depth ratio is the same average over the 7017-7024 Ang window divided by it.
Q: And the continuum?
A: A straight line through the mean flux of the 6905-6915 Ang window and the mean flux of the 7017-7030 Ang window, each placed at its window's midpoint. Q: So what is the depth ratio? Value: 0.99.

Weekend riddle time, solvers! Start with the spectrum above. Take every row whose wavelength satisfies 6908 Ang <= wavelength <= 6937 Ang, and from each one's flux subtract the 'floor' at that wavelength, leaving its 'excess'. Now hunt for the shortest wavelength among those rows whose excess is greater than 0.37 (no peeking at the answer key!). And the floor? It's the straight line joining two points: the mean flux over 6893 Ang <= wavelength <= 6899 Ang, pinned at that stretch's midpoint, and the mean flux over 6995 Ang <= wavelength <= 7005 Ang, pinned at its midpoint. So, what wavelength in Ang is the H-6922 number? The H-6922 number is 6910.05 Ang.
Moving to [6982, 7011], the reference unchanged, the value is 6983.63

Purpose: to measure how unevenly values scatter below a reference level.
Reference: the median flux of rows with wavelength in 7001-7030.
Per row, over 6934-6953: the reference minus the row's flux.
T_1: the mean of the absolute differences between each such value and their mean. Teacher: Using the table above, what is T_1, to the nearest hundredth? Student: 0.54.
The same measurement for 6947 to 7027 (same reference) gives 0.49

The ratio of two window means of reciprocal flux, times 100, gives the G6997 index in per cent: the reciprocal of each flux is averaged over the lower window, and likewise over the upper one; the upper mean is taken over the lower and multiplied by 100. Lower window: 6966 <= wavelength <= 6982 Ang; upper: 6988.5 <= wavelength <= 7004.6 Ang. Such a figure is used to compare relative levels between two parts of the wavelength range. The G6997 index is 100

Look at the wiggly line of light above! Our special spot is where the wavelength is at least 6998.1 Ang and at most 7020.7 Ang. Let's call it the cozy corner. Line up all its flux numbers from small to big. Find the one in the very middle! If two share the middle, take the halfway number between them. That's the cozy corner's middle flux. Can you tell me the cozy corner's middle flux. 17.5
